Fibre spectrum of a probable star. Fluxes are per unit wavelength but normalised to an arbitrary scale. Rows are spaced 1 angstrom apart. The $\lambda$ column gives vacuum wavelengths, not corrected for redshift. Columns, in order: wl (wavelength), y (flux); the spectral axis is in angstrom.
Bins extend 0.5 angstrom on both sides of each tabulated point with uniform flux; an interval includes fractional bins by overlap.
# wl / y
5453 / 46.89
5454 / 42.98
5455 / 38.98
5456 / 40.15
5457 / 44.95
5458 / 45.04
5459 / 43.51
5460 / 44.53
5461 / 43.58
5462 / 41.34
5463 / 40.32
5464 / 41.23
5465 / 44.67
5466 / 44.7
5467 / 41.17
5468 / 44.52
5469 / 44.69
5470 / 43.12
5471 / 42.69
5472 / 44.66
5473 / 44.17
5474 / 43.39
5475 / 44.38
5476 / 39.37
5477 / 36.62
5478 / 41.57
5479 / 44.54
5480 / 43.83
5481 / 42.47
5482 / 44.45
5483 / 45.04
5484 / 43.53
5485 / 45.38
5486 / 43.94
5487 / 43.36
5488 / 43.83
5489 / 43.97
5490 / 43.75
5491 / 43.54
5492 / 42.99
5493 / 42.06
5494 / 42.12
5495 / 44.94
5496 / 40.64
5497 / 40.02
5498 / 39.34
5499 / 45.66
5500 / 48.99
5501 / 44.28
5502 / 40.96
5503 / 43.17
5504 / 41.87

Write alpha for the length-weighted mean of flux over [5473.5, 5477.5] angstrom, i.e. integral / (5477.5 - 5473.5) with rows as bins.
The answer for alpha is 40.9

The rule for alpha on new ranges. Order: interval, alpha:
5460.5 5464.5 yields 41.6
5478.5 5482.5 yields 43.8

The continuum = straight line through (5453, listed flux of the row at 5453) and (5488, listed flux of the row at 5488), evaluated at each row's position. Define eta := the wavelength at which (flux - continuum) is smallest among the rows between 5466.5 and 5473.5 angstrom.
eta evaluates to 5467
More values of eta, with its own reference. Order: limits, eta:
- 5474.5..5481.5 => 5477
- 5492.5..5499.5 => 5498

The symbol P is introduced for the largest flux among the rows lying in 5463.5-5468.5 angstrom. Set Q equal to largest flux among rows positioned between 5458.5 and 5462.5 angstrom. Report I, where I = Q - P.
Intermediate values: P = 44.7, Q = 44.53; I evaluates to -0.2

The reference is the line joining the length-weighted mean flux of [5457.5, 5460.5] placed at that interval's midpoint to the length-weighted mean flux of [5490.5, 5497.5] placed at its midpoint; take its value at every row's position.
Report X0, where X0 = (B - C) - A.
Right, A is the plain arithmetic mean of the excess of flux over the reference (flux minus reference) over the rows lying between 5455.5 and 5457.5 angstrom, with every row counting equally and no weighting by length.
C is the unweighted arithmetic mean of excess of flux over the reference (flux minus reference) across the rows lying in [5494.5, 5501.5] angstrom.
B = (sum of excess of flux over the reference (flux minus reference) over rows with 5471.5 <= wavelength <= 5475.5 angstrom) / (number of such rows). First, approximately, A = -2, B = 0.6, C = 1.3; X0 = 1.3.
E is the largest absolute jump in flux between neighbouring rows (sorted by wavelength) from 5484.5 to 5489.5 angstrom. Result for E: 1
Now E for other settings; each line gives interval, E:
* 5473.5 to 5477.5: 5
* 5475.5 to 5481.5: 5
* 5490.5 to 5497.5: 4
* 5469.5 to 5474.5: 2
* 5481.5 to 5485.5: 2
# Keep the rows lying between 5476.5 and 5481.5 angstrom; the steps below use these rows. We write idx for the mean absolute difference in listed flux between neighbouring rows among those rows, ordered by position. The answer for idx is 2.5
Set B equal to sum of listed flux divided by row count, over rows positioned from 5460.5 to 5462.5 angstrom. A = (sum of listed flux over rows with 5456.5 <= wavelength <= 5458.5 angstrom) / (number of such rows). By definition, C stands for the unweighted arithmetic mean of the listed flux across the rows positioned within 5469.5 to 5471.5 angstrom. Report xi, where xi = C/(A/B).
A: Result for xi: 40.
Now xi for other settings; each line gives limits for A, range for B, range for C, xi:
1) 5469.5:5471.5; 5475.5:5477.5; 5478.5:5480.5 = 39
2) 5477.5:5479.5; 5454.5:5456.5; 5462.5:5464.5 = 37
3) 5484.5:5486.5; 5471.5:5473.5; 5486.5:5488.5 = 43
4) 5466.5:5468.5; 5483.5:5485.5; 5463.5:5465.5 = 45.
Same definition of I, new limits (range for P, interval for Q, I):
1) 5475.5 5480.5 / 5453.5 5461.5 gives 0.5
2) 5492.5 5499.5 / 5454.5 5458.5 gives -0.6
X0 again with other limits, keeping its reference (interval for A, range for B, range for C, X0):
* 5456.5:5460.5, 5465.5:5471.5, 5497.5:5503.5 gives -2.2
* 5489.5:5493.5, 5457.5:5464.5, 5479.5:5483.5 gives -3.0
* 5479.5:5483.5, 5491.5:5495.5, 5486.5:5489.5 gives -1.3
